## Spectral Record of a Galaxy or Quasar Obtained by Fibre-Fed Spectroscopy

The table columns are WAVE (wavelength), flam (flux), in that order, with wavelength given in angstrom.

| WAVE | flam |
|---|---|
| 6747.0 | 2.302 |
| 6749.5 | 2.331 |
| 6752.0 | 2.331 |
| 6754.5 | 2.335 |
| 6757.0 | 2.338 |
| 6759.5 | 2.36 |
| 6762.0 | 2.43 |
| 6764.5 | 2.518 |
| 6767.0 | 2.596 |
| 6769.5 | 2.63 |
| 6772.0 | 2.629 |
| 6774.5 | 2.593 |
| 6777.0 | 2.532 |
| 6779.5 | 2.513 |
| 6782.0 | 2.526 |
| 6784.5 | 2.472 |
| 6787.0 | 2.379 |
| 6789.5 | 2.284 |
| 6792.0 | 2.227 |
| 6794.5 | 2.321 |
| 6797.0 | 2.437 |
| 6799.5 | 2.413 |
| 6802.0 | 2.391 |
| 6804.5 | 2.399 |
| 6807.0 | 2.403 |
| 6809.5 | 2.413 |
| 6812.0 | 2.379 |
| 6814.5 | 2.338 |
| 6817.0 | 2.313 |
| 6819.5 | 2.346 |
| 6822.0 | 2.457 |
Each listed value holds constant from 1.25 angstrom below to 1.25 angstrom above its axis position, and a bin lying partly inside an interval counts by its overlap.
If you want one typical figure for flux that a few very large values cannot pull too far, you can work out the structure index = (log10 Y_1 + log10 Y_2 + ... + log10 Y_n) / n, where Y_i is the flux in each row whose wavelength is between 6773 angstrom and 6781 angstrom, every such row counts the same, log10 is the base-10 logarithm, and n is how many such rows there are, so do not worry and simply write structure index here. 0.406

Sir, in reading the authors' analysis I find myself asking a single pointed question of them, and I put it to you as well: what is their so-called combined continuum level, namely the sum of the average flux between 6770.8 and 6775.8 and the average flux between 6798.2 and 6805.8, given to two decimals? 5.01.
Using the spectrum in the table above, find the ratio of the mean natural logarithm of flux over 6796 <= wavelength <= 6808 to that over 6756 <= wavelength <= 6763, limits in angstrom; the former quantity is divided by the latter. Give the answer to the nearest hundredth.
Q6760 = 1.02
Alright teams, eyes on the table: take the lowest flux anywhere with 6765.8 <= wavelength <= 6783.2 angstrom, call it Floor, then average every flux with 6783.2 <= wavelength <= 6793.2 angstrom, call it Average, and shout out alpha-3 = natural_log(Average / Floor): -0.07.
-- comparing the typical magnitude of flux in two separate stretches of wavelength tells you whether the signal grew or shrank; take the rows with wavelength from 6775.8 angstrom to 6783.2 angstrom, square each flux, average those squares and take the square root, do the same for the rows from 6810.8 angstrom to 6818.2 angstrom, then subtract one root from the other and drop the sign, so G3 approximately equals 0.18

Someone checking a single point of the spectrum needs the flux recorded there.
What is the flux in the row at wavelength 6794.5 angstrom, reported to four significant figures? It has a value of 2.321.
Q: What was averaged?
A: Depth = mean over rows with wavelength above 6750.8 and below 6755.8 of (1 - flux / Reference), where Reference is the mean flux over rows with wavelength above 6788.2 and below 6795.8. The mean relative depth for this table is -0.024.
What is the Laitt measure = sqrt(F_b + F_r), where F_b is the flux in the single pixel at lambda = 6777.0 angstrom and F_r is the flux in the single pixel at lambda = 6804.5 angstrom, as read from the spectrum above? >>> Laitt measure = 2.22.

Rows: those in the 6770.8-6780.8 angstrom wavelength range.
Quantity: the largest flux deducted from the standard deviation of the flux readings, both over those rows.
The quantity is -2.58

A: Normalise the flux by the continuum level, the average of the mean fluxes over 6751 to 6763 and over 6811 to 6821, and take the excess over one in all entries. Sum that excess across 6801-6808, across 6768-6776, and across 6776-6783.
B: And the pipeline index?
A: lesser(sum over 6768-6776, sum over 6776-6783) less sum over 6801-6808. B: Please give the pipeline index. 0.16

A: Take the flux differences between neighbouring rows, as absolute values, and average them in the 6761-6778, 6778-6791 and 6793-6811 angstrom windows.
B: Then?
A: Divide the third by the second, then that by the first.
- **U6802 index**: 10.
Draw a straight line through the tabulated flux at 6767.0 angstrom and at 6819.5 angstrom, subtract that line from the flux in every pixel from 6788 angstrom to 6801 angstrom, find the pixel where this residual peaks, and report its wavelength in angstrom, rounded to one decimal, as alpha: 6797.0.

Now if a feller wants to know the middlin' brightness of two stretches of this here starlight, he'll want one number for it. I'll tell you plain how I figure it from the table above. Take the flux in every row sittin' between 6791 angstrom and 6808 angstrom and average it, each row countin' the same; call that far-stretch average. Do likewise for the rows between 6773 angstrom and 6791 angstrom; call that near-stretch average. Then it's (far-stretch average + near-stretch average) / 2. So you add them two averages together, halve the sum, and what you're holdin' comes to 2.42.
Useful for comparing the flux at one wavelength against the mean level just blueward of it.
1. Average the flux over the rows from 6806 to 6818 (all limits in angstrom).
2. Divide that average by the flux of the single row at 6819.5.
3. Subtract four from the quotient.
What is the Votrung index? -2.99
